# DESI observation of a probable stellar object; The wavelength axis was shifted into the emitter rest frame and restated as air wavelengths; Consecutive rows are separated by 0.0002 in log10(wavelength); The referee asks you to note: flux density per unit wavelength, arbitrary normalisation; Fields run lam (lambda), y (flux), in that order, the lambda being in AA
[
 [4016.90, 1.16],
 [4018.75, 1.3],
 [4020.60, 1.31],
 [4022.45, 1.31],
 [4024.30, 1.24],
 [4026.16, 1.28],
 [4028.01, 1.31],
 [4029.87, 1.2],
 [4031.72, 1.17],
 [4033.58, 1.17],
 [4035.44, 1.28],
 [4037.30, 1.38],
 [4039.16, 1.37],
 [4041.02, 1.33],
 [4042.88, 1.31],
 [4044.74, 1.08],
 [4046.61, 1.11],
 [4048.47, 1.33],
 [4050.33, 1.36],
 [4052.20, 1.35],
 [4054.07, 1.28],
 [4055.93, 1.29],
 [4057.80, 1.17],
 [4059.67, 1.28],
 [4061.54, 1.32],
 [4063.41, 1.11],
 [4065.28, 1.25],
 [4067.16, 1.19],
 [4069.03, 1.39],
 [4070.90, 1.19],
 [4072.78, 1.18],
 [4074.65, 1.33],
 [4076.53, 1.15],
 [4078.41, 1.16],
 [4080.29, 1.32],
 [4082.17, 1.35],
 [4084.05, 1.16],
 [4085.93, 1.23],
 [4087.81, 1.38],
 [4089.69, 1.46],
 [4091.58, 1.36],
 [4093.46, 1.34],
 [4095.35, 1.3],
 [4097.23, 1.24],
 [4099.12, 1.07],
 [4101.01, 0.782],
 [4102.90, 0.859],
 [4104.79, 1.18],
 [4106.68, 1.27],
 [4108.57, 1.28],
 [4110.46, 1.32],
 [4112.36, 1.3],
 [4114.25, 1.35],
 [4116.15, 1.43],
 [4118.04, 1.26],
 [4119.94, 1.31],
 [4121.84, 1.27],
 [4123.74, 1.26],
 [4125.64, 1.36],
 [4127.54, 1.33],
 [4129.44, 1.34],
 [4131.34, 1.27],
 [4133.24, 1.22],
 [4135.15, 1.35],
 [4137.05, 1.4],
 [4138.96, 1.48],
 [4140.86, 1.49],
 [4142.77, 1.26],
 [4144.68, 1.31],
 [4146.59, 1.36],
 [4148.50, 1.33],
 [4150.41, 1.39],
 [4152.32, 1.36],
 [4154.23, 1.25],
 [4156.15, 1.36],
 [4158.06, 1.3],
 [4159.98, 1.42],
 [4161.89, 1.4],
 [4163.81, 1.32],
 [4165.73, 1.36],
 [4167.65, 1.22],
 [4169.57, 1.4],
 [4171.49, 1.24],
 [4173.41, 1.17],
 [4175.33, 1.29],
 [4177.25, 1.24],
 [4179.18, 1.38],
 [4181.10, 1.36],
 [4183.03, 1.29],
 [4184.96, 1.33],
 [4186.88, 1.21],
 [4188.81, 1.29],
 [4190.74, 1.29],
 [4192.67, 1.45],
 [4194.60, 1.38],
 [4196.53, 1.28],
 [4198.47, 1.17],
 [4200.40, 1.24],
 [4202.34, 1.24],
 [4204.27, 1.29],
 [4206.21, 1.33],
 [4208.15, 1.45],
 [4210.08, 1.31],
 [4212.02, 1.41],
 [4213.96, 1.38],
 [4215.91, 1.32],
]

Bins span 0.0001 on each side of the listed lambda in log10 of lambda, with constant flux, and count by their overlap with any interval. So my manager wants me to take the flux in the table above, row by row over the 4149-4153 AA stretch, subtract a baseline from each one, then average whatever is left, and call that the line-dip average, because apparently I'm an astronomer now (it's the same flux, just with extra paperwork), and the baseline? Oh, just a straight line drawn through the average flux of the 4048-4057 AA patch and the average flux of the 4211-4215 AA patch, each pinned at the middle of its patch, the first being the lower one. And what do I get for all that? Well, 0.01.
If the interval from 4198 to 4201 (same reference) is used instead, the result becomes -0.18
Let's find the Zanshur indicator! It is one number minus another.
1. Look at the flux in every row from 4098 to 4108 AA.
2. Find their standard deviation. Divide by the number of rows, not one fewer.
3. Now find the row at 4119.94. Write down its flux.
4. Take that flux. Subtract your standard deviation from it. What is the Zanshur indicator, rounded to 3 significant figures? 1.12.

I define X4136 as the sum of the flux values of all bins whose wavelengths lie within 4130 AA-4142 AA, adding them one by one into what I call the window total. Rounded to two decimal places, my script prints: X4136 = 8.21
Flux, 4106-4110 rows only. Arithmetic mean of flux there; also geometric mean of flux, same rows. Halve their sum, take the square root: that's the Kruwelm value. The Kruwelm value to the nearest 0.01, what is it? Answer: 1.13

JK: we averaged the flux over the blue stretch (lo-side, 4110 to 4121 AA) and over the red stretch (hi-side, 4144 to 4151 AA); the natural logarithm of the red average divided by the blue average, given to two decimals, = 0.01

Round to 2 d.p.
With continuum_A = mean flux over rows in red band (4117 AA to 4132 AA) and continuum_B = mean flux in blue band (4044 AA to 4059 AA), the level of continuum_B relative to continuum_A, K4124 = 0.96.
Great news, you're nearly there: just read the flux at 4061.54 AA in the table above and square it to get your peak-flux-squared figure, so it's 1.74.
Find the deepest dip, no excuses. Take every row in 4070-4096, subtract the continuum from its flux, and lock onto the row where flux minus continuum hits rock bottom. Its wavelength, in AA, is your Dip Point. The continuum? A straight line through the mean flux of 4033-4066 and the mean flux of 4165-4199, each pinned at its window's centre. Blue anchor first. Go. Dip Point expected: 4076.53 AA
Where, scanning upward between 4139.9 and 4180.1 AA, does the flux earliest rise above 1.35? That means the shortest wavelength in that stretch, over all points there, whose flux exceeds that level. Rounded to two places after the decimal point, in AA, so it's 4140.86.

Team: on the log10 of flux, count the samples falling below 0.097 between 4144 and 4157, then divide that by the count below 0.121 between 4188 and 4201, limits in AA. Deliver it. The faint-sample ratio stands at 0.20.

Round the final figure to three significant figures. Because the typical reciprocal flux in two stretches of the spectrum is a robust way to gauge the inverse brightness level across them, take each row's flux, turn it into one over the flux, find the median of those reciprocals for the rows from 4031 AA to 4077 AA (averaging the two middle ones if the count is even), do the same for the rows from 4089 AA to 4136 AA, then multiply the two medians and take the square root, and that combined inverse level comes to 0.775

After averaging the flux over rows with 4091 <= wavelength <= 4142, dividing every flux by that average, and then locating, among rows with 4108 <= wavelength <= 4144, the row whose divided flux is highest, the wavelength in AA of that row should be 4140.86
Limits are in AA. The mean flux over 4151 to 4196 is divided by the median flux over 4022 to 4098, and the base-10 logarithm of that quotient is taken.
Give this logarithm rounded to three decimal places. 0.013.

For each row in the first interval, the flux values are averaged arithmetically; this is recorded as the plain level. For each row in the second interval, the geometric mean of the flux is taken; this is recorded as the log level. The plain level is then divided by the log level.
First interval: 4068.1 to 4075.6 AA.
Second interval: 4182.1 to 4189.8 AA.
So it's 0.99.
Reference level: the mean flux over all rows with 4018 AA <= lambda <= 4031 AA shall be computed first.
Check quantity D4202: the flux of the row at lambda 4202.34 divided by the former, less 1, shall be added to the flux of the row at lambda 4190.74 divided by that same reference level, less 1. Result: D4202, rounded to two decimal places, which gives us -0.02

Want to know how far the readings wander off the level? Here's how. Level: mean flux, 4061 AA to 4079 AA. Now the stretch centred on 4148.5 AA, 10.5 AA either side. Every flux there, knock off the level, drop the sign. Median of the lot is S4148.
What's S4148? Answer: 0.13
